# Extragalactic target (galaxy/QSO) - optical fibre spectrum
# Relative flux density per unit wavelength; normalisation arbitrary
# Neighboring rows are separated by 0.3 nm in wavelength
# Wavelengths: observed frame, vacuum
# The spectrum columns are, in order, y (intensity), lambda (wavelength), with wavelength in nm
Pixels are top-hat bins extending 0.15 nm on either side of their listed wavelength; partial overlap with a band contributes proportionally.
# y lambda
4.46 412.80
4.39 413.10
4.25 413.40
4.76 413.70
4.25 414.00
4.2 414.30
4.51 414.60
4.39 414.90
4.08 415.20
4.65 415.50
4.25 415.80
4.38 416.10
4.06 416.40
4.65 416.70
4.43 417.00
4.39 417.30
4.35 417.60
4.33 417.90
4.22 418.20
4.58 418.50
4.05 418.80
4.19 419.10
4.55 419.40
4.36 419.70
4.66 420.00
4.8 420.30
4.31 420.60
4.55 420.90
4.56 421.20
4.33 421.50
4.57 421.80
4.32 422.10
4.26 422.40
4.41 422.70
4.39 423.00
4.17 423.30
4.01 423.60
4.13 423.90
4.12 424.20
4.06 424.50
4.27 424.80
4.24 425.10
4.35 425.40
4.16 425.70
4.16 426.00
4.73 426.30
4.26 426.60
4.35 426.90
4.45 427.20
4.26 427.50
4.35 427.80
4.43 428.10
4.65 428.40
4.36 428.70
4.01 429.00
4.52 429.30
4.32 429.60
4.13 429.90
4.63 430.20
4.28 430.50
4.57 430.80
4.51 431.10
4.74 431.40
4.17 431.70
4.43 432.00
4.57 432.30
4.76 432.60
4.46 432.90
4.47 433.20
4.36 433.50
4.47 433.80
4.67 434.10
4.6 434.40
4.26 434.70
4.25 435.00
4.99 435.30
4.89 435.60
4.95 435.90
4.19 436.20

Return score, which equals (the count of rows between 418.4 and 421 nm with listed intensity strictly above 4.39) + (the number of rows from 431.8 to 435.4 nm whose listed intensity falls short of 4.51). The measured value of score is 12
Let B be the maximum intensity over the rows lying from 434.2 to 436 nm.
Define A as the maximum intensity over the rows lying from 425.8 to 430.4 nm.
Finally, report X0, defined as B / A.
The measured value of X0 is 1.05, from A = 4.73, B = 4.99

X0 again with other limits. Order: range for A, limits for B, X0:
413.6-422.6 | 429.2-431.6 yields 0.99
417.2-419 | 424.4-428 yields 1.03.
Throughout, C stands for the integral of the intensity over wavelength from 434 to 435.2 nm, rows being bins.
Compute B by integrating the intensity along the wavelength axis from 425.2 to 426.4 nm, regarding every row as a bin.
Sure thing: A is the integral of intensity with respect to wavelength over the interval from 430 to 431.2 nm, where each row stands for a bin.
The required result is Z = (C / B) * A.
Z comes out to 5.54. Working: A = 5.38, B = 5.20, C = 5.35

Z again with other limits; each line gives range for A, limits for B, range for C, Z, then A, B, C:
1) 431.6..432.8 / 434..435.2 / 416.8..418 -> 5.31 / 5.39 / 5.35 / 5.27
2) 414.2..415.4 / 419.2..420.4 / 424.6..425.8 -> 4.82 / 5.18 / 5.48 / 5.10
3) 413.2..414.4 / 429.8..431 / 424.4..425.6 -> 5.03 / 5.25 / 5.30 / 5.08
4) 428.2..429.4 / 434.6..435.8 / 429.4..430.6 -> 4.94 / 5.26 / 5.55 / 5.22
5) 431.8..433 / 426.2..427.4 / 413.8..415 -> 5.36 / 5.45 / 5.31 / 5.22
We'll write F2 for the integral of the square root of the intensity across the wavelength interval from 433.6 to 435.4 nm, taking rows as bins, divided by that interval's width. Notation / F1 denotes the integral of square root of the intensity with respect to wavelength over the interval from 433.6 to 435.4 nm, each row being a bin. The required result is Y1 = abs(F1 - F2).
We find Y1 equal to 1.7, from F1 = 3.8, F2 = 2.126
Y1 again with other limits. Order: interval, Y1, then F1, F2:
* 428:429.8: 1.7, 3.8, 2.091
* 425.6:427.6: 2.1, 4.2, 2.084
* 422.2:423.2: 0.0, 2.1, 2.084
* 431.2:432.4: 0.4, 2.5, 2.115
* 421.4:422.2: 0.4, 1.7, 2.101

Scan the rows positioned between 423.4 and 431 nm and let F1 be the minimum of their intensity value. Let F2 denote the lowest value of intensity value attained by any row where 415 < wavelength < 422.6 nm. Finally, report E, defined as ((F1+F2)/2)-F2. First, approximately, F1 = 4.01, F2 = 4.05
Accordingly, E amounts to -0.020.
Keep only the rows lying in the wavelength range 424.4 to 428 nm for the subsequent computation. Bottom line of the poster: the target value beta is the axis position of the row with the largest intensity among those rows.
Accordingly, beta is 426.30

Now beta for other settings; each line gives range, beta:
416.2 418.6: 416.70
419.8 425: 420.30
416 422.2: 420.30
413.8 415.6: 415.50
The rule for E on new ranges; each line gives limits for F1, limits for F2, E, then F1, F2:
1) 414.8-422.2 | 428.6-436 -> 0.020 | 4.05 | 4.01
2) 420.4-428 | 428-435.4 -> 0.000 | 4.01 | 4.01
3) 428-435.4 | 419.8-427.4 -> 0.000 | 4.01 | 4.01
